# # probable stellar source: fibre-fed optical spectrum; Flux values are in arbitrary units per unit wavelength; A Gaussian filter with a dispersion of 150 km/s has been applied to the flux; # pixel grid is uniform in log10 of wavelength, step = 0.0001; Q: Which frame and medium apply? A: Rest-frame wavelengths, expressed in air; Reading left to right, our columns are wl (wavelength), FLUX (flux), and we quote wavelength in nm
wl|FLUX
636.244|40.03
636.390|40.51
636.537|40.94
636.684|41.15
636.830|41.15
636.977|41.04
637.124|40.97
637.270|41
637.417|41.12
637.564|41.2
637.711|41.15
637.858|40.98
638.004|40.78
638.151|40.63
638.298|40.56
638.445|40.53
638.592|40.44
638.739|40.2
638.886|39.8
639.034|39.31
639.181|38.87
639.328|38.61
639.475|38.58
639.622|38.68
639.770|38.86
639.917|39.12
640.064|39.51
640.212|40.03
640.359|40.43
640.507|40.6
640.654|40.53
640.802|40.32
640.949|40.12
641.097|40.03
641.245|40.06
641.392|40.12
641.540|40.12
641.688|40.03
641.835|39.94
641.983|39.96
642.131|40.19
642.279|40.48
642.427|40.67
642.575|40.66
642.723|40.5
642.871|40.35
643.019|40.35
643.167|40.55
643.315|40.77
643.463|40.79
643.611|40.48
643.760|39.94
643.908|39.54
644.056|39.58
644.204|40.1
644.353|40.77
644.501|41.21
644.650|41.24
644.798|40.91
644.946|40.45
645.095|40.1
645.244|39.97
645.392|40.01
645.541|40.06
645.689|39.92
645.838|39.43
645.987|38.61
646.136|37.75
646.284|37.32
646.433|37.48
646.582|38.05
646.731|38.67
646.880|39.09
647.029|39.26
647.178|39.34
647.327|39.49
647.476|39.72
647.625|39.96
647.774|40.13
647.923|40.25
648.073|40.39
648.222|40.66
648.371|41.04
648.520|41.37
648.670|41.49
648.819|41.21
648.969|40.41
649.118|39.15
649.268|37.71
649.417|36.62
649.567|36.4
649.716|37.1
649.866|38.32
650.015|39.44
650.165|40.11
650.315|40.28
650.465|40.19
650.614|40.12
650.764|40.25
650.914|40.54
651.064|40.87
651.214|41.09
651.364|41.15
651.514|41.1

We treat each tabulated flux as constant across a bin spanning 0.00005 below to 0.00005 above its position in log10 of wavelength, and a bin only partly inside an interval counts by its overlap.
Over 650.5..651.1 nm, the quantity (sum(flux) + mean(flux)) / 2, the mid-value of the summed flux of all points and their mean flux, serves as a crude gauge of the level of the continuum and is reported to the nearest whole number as 101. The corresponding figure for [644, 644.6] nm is 101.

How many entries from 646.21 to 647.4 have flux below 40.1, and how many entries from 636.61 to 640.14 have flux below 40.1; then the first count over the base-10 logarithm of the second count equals 8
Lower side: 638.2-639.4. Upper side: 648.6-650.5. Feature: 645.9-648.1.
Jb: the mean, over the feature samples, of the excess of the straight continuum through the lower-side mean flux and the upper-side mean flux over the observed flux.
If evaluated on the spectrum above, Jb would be 0.2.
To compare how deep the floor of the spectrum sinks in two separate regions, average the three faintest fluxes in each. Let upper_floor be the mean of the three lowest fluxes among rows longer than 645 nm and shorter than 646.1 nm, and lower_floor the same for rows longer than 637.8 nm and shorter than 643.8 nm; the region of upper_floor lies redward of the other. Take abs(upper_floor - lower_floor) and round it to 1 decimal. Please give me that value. 0.7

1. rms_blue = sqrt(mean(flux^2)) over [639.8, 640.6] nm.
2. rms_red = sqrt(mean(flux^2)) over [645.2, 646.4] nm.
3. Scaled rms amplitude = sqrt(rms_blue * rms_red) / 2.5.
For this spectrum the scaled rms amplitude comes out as 15.8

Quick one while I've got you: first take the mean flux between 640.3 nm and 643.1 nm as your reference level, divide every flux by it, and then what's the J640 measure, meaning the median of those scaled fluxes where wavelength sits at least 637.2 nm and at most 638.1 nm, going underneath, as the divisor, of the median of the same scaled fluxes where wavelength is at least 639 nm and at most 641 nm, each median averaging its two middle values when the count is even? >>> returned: 0.96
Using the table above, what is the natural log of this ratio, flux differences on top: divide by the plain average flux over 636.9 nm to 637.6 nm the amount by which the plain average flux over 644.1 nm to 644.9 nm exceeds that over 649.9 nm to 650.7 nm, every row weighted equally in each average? -3.9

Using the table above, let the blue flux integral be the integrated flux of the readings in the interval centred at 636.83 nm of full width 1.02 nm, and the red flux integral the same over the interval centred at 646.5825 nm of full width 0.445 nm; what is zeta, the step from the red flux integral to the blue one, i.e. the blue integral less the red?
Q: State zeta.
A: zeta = 25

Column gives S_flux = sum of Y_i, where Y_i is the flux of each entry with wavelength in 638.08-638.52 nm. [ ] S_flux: 122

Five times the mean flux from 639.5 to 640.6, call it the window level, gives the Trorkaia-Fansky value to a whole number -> 198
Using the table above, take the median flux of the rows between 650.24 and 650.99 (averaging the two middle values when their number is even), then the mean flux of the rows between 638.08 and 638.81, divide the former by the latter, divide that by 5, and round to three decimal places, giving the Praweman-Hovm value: 0.199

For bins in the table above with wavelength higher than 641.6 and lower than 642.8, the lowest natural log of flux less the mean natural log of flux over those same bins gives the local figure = -0.01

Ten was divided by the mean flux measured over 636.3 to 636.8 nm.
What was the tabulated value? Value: 0.245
